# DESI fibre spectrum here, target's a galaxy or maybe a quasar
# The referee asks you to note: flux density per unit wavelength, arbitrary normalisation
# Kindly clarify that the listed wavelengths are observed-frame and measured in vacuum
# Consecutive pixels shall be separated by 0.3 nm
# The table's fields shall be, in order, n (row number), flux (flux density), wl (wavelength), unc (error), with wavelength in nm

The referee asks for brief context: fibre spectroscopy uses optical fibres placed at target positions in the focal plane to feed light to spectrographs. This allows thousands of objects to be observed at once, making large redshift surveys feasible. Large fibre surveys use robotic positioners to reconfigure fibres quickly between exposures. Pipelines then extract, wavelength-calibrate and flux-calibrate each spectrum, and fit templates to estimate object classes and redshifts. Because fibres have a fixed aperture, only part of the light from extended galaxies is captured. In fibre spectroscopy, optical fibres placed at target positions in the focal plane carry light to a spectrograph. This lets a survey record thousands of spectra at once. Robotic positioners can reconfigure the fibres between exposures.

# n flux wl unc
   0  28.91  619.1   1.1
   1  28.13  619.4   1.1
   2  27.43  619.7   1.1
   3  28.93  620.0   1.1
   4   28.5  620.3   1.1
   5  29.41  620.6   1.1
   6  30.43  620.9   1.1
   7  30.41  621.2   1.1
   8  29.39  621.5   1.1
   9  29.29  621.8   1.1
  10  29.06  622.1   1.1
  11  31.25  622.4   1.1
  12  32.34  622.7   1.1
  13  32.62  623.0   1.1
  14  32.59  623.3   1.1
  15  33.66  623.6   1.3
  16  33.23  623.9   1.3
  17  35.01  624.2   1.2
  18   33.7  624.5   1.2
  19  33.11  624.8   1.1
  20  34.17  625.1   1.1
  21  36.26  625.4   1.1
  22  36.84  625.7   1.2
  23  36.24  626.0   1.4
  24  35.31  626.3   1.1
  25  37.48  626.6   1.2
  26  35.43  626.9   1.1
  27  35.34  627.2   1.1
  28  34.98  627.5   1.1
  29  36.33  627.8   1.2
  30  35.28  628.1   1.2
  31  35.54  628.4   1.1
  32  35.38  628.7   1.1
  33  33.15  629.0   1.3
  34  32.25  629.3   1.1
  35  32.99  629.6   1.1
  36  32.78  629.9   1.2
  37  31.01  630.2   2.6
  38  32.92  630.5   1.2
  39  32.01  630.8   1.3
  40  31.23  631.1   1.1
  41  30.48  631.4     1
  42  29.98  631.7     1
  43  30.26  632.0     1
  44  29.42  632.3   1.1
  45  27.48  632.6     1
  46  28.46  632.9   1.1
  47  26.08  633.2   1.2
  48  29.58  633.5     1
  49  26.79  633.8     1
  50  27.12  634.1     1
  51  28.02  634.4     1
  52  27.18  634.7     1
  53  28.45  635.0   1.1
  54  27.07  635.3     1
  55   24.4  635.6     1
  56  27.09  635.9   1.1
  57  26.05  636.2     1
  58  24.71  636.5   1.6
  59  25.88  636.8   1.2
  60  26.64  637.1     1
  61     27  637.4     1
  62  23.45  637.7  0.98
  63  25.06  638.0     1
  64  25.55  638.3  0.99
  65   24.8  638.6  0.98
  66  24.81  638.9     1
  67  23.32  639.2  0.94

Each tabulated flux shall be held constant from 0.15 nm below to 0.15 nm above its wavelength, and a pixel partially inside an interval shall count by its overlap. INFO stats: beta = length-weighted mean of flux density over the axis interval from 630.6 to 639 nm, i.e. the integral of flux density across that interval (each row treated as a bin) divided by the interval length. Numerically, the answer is 27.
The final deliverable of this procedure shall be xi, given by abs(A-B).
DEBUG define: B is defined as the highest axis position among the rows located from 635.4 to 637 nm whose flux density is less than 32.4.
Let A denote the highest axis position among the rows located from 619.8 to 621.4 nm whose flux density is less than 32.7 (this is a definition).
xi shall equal 15.60 nm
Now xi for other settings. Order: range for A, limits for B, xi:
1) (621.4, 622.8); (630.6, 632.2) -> 9.30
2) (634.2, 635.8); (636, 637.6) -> 1.80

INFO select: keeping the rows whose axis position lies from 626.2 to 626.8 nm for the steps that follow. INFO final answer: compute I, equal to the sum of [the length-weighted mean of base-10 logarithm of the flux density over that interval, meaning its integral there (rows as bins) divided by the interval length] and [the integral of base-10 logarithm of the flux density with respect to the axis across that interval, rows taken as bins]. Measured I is 2.50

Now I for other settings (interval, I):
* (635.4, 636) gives 2.26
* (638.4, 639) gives 2.23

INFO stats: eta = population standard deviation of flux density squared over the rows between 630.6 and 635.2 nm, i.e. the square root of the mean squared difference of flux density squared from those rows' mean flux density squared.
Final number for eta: 98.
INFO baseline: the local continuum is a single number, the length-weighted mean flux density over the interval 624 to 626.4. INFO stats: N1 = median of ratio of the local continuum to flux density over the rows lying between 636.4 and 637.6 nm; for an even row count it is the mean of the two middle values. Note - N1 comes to 1.33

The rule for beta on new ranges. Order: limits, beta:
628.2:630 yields 34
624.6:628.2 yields 36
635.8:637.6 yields 26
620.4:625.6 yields 32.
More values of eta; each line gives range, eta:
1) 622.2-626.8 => 123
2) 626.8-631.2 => 115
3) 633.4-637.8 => 80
